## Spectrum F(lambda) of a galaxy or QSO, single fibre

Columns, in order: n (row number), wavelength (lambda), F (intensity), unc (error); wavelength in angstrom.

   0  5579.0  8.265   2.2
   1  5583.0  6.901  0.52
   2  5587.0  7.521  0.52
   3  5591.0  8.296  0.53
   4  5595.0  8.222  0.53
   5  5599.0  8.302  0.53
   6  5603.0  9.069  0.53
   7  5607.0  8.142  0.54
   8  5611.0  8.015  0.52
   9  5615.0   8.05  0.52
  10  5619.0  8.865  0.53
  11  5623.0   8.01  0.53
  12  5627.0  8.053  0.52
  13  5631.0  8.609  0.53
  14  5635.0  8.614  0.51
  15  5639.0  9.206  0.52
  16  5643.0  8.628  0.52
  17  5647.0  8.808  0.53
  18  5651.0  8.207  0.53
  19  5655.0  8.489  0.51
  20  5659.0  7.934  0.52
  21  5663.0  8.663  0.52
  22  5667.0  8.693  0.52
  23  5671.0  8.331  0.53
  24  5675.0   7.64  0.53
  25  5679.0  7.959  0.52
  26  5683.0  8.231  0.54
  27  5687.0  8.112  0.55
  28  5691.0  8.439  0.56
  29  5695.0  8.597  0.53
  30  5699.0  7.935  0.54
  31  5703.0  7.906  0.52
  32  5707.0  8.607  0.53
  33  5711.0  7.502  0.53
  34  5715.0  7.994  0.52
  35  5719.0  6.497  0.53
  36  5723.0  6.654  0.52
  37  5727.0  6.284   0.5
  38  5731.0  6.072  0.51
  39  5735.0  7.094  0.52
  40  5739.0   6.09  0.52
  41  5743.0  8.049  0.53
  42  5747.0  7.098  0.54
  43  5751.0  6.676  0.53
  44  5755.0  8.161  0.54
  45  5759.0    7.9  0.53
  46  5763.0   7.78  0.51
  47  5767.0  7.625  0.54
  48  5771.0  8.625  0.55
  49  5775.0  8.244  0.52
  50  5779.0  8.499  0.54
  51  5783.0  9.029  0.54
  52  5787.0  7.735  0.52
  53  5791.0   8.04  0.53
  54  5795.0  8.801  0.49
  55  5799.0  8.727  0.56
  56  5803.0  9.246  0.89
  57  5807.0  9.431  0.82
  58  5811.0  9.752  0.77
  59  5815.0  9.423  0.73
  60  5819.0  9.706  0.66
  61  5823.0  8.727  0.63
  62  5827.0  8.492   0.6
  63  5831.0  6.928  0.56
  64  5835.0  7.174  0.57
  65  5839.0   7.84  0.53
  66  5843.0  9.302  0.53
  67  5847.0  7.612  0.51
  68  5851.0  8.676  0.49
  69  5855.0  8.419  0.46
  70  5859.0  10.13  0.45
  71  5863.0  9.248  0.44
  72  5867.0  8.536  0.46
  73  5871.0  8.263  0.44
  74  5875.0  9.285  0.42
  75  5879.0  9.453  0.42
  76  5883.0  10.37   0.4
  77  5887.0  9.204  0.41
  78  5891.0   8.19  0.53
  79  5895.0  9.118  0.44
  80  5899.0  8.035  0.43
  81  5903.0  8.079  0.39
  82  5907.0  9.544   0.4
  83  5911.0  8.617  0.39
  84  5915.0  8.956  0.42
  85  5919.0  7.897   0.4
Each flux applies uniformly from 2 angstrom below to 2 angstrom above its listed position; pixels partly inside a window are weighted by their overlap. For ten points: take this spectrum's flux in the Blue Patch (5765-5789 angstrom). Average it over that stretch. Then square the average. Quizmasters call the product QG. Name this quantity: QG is 69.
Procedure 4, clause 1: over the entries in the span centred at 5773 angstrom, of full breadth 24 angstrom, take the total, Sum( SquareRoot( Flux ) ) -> 17.3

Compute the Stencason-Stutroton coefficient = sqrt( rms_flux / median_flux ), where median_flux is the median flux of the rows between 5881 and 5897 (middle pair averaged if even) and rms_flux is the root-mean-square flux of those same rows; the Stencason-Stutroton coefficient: 1.01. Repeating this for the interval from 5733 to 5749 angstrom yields 1.00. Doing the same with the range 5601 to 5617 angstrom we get 1.01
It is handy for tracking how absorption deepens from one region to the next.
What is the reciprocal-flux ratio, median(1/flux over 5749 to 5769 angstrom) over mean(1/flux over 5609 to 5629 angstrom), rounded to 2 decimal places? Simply 1.05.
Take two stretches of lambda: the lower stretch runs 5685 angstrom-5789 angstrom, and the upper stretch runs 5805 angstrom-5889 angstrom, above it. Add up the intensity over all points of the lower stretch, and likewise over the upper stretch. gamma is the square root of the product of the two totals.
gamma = 192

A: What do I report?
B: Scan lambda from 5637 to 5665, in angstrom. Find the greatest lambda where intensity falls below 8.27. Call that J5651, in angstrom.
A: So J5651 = 5659.0 angstrom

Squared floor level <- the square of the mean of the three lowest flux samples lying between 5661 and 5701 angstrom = 62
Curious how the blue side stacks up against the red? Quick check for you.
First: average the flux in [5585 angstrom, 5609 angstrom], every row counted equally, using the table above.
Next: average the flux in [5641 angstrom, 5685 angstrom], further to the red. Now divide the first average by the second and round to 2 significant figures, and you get 0.99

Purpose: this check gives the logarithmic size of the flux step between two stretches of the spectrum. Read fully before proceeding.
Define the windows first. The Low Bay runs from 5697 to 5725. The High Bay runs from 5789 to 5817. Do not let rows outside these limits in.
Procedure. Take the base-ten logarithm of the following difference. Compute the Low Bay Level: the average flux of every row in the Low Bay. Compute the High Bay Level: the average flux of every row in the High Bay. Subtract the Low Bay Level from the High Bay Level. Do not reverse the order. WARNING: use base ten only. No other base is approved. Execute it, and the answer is 0.17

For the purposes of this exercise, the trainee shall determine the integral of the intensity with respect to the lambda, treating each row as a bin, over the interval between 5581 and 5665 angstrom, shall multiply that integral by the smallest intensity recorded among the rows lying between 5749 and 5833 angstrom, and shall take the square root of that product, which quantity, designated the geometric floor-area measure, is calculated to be 68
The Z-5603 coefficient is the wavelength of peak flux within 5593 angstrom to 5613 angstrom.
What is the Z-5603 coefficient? 5603.0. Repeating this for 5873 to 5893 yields 5883.0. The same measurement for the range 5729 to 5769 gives 5755.0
